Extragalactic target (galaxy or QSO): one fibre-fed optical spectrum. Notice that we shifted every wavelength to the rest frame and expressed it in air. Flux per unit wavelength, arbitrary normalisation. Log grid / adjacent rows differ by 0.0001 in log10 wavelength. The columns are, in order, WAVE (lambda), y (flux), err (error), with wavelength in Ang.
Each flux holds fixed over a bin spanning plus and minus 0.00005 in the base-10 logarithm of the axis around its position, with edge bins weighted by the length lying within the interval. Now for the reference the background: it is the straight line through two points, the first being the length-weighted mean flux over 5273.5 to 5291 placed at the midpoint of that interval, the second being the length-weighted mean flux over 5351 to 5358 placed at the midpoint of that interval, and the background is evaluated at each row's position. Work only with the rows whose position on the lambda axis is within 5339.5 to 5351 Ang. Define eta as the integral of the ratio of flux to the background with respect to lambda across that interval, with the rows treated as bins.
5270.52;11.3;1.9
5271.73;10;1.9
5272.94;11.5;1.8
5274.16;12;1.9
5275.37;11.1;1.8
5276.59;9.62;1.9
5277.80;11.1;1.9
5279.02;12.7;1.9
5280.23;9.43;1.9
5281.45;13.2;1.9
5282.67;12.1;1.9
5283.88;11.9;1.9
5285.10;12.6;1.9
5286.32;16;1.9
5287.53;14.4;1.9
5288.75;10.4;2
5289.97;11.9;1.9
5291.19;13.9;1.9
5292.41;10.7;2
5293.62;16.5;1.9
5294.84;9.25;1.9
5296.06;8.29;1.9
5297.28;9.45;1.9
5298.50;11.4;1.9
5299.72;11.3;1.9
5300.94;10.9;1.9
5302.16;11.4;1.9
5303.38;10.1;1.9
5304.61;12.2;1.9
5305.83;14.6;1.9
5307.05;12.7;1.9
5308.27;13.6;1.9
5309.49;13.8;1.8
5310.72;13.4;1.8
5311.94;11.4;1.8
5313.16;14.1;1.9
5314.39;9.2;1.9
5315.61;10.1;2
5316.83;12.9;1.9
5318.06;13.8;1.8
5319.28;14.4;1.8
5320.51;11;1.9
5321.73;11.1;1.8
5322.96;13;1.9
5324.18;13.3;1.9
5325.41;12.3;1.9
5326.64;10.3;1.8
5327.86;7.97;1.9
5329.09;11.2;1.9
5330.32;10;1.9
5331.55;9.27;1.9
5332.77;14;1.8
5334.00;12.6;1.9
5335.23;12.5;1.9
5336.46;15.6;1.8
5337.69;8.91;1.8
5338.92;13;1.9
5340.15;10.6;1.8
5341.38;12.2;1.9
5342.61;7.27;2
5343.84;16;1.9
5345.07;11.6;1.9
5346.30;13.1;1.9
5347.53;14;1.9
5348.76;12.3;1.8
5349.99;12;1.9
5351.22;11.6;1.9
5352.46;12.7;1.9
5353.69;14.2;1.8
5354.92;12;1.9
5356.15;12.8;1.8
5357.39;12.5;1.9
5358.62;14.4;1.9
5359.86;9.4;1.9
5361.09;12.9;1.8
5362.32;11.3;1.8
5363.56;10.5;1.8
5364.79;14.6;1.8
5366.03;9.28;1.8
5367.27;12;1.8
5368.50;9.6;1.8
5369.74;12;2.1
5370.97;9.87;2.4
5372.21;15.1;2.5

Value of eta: 11.1 Ang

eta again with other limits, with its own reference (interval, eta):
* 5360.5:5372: 10.3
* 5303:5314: 11.5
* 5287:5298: 10.5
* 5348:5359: 11.0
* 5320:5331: 9.8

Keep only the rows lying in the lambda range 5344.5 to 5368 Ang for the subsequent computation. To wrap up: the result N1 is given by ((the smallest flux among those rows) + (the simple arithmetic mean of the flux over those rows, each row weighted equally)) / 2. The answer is 10.8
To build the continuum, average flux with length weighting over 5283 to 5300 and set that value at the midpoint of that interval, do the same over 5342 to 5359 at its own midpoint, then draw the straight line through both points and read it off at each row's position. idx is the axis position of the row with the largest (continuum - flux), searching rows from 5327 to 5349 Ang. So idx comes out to 5342.61 Ang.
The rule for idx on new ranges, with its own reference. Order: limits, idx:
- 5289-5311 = 5296.06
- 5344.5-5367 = 5366.03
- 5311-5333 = 5327.86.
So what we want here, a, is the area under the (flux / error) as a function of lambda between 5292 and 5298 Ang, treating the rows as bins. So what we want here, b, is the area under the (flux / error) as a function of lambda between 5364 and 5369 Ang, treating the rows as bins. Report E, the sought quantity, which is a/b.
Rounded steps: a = 34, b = 32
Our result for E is 1.08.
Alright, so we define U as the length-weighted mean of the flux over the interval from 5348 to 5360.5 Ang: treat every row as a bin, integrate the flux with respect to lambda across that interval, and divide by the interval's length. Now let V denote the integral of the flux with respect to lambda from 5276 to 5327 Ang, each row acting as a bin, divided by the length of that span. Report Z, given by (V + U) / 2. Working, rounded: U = 12.4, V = 12.1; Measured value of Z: 12.2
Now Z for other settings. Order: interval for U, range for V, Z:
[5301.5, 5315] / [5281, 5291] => 12.6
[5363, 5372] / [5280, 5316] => 11.7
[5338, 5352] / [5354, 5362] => 12.2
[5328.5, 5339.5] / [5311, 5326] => 12.1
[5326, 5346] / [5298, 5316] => 11.8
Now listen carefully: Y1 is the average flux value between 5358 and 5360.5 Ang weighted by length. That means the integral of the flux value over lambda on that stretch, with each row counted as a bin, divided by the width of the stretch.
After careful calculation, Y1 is 11.92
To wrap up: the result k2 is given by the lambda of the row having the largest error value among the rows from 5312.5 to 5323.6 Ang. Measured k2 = 5315.61 Ang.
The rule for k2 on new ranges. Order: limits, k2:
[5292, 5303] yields 5292.41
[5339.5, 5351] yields 5342.61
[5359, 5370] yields 5369.74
